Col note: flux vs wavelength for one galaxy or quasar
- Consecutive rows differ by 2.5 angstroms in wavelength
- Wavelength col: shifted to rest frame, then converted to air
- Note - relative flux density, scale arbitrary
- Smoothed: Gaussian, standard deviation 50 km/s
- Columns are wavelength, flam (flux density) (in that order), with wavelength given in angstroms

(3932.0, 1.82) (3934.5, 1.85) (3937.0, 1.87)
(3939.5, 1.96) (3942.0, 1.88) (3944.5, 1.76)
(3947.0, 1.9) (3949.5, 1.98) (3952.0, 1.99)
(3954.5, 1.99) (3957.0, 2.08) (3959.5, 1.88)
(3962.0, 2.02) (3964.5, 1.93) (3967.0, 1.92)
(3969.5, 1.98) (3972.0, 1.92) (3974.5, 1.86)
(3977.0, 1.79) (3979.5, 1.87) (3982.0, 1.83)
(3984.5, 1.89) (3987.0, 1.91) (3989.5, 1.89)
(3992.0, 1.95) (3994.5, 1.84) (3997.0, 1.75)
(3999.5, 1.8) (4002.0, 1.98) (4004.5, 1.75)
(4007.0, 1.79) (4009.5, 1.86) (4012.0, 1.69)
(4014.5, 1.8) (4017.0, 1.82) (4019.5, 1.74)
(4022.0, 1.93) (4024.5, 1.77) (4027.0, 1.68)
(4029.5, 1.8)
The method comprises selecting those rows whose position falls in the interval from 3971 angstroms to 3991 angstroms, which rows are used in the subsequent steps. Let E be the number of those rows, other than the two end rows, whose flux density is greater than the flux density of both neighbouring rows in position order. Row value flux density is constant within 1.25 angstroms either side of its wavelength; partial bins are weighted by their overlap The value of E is 2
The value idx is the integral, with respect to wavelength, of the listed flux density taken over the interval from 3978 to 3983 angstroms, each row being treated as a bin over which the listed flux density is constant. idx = 9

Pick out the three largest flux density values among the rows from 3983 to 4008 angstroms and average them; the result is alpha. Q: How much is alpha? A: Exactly 1.95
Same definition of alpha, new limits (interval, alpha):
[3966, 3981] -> 1.94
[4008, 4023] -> 1.87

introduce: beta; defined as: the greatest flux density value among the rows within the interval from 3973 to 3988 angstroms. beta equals 1.91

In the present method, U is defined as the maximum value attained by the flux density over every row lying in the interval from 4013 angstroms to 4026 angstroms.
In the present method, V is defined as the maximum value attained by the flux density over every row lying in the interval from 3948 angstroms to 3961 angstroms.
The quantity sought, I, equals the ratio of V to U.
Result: 1.08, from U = 1.93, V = 2.08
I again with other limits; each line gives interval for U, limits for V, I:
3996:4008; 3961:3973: 1.02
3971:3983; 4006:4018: 0.97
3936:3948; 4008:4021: 0.95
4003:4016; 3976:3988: 1.03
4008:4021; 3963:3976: 1.06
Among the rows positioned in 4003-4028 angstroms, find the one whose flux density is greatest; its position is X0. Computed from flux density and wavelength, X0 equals 4022.0 angstroms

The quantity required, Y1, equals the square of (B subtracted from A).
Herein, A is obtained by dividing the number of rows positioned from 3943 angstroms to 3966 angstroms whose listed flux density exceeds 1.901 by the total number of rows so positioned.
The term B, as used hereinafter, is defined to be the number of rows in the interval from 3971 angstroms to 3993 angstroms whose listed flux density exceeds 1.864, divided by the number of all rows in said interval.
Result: 0.00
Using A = 0.67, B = 0.7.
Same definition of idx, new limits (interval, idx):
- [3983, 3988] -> 9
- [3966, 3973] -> 14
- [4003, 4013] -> 18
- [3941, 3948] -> 13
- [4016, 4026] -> 18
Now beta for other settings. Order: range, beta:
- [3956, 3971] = 2.08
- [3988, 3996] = 1.95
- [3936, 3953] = 1.99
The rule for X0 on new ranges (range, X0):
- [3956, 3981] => 3957.0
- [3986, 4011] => 4002.0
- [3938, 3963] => 3957.0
